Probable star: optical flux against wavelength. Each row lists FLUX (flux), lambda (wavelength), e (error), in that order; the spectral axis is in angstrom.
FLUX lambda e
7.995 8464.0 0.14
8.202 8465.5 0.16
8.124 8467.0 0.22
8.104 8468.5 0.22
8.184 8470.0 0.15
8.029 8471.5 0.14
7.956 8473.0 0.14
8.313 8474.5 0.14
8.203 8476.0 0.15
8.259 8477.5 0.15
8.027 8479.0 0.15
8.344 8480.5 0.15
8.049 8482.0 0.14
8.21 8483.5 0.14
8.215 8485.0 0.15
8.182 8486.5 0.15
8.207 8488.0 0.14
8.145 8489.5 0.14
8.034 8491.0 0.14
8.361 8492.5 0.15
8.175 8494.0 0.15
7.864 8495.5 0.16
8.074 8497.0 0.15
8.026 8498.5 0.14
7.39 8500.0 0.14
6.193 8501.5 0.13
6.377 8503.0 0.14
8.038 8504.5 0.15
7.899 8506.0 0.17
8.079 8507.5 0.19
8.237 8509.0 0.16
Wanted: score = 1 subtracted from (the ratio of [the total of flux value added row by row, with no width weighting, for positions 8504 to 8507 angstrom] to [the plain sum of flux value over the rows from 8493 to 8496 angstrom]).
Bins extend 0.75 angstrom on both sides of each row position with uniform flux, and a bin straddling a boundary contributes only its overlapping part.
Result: -0.01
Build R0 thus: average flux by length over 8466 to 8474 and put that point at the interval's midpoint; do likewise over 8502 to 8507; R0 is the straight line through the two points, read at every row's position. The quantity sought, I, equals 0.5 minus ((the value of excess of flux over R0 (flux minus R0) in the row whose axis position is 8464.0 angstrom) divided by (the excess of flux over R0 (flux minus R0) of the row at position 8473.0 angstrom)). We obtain -2.4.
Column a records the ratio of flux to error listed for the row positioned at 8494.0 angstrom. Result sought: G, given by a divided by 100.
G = 0.545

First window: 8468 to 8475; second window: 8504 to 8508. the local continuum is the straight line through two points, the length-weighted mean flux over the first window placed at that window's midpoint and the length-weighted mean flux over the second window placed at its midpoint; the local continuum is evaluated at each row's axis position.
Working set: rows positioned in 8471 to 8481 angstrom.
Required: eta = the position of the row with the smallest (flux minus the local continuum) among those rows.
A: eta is 8473.0 angstrom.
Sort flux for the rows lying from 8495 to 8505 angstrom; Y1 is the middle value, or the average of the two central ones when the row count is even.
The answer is 7.86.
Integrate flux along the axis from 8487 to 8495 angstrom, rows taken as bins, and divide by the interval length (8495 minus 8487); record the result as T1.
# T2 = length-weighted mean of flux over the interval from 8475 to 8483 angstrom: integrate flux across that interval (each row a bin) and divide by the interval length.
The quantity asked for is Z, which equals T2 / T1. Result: 1.00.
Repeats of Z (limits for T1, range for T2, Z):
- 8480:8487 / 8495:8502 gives 0.92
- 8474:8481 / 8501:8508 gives 0.89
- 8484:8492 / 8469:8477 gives 1.00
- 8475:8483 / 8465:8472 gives 0.99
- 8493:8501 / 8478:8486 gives 1.04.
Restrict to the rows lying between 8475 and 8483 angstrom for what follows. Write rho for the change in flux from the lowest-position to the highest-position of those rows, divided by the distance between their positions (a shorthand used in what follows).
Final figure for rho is -0.03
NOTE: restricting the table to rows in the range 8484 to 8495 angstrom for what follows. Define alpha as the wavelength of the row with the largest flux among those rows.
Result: 8492.5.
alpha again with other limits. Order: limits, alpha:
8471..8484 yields 8480.5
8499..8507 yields 8504.5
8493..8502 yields 8494.0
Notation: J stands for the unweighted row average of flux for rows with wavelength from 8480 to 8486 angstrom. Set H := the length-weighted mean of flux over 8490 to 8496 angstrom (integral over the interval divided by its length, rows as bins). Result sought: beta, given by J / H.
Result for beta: 1.01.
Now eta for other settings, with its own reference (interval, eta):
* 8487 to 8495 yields 8491.0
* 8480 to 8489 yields 8482.0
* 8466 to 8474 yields 8473.0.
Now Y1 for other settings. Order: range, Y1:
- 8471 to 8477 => 8.12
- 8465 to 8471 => 8.15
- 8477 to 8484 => 8.21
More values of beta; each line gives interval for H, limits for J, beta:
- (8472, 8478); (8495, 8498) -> 0.98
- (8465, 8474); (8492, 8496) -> 1.00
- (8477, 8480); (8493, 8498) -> 0.99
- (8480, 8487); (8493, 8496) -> 0.98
